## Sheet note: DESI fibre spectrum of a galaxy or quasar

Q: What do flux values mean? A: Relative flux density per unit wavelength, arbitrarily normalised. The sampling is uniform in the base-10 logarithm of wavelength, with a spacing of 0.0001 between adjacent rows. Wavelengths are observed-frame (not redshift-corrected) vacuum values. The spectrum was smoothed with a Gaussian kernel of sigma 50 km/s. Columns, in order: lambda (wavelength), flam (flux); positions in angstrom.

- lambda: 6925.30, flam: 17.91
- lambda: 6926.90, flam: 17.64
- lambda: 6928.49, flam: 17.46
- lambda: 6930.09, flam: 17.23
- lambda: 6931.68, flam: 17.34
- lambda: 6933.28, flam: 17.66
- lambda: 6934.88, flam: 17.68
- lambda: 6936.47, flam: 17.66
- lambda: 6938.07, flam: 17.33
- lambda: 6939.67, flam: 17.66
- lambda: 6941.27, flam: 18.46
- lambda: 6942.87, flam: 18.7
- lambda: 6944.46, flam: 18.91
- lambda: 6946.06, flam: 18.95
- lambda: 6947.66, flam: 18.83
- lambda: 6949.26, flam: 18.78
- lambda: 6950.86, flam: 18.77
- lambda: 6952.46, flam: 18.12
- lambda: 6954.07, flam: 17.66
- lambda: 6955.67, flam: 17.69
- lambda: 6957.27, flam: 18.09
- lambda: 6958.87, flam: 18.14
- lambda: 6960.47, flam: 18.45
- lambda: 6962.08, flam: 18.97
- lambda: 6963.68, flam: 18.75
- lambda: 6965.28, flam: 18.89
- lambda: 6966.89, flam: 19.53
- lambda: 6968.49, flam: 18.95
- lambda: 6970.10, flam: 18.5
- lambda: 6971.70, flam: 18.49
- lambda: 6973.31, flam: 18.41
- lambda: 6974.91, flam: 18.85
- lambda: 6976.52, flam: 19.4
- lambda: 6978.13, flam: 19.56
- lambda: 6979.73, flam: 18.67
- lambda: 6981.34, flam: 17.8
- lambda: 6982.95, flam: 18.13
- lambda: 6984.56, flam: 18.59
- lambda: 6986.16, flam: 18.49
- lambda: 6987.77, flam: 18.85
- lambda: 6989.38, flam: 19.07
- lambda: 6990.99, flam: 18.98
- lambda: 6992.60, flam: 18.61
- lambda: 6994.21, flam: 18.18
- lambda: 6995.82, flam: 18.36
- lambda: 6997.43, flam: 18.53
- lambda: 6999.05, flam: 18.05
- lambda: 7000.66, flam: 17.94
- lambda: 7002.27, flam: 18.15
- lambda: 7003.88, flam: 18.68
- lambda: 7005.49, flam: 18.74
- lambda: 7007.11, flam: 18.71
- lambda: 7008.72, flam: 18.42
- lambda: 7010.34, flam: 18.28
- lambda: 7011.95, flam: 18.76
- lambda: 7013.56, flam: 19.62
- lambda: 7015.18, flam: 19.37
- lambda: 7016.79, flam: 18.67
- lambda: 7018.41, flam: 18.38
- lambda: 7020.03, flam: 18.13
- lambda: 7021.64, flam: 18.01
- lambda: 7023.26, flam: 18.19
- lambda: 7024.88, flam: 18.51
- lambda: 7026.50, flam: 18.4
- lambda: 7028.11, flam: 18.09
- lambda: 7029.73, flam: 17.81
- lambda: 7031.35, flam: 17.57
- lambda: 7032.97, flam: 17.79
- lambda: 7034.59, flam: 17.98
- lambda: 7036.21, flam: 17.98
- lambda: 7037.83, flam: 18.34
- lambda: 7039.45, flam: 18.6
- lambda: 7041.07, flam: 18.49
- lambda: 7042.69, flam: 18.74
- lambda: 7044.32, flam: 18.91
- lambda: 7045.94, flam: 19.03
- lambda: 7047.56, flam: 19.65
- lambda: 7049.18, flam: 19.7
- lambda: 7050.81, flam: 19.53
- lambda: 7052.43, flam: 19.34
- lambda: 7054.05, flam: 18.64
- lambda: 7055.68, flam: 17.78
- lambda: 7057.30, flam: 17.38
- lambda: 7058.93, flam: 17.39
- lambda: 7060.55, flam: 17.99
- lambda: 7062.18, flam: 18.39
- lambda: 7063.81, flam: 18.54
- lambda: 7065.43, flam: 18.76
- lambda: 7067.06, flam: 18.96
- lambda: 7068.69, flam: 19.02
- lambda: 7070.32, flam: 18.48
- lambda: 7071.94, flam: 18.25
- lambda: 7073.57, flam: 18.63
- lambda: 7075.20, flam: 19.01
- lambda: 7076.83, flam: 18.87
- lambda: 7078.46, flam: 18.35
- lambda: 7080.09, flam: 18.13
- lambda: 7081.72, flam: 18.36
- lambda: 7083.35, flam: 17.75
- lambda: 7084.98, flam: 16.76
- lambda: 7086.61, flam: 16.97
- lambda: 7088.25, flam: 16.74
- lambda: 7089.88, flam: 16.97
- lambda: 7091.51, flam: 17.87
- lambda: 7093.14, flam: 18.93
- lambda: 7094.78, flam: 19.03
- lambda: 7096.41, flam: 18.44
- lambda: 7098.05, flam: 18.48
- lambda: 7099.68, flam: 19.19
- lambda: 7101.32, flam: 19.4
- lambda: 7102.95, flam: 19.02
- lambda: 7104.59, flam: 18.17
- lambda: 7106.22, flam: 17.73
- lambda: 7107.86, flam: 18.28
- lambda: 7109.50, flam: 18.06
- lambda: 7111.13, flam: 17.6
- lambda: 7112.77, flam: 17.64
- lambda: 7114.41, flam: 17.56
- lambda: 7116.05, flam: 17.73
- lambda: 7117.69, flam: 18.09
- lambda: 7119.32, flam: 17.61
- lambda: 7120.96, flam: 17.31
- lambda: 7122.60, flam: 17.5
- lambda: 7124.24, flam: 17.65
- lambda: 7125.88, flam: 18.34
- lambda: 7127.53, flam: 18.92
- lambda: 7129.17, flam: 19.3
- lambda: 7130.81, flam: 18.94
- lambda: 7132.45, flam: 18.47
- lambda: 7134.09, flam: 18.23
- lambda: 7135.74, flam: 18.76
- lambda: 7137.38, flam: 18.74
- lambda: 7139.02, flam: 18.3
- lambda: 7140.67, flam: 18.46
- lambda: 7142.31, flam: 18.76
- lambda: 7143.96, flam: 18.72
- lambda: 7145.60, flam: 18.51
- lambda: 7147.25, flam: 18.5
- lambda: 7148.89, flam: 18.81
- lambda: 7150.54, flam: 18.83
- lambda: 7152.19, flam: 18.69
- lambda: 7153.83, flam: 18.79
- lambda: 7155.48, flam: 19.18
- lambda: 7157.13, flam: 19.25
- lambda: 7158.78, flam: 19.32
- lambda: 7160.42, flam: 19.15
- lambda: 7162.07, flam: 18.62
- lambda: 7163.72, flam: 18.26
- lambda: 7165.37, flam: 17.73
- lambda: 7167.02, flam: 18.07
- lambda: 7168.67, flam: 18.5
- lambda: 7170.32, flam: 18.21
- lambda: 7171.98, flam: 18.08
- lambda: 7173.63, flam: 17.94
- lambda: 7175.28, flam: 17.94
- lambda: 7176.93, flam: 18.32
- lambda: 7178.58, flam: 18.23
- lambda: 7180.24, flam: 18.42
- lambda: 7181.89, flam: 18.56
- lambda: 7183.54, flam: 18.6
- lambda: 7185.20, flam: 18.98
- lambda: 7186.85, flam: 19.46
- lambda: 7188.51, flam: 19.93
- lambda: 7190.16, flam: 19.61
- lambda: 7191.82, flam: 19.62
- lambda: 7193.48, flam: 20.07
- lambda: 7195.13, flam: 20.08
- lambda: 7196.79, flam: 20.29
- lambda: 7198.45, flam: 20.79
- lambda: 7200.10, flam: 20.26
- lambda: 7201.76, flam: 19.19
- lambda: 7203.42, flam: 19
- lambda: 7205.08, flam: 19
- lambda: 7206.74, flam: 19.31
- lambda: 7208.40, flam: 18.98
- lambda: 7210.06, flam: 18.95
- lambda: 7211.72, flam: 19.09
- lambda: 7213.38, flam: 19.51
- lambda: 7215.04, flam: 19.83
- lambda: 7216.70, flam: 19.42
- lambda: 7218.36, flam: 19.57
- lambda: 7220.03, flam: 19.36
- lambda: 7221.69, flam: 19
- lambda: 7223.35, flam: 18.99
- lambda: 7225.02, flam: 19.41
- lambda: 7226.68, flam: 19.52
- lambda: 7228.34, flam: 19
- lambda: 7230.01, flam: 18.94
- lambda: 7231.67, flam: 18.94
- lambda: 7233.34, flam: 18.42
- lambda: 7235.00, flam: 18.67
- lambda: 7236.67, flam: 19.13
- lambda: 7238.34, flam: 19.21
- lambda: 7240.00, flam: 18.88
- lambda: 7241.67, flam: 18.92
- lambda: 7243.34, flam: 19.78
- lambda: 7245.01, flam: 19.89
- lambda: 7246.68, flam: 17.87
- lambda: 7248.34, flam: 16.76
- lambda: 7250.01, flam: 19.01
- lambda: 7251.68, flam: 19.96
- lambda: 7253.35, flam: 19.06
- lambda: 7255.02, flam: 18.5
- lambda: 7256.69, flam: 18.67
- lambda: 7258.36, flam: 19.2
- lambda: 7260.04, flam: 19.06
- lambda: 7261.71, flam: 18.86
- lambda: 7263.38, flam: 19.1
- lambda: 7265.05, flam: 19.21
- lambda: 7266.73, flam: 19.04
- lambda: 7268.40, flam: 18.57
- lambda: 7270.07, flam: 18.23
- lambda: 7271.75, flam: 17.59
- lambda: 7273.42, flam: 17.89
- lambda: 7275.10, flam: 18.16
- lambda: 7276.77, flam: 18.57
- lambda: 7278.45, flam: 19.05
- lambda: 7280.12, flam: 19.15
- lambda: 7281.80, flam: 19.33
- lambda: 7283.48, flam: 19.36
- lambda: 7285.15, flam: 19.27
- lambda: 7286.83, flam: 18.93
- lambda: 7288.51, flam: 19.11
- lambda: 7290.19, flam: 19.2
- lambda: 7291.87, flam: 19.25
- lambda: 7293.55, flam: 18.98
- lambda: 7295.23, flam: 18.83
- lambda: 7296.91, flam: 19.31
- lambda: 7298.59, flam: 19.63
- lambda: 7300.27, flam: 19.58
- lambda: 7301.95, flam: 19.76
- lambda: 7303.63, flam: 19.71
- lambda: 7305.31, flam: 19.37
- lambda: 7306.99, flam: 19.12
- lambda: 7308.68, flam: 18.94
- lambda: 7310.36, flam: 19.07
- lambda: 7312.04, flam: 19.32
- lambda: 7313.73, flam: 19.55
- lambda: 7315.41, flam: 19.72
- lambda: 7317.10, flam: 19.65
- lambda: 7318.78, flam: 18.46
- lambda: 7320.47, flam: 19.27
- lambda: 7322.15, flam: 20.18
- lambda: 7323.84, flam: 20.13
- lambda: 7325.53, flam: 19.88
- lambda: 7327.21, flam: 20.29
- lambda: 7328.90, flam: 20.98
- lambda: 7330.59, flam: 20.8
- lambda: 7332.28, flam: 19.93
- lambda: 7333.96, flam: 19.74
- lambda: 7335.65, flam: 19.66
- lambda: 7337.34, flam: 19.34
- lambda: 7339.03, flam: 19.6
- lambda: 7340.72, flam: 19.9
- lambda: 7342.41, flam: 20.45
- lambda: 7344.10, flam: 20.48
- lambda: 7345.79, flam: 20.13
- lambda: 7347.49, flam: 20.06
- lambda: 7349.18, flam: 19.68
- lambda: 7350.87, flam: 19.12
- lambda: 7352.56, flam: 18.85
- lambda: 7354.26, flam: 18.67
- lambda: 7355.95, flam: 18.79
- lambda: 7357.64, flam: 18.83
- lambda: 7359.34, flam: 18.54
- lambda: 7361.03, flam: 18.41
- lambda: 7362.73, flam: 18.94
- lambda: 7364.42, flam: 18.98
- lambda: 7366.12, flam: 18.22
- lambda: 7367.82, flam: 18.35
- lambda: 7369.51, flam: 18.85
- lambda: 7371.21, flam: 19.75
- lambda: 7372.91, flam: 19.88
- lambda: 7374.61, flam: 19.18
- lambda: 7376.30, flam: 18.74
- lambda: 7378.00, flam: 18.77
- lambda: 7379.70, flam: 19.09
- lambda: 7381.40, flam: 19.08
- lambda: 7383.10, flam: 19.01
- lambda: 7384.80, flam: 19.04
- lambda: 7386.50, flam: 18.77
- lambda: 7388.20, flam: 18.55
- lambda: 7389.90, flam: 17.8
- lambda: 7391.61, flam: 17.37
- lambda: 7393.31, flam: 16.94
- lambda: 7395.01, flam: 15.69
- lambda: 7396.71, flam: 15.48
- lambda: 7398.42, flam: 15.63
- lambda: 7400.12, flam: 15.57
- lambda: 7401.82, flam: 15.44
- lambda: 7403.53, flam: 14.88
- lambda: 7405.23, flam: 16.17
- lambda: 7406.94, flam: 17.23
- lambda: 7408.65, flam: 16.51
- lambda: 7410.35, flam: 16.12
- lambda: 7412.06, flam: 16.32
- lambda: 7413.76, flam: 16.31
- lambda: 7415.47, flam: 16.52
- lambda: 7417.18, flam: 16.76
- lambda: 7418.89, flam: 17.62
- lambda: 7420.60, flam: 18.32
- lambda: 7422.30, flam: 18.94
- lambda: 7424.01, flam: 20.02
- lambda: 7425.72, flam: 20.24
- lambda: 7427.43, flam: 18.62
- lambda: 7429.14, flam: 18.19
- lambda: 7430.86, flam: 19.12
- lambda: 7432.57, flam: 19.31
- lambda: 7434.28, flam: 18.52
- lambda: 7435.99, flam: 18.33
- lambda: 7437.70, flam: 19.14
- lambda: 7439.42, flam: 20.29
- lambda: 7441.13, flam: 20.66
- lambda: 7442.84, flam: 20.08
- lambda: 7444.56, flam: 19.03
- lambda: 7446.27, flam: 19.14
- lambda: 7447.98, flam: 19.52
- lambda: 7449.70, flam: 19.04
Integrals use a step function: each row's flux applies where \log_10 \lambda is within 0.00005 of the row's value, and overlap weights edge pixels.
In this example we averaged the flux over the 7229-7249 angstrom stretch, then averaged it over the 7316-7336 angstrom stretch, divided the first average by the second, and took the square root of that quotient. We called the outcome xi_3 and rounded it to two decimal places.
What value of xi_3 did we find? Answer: 0.97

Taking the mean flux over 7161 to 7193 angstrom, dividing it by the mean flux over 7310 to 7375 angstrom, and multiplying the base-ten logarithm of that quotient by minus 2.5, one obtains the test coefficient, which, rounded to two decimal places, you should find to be 0.05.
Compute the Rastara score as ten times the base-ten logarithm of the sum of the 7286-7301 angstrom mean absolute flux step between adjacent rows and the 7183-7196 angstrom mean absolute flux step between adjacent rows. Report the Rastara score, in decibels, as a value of -3.0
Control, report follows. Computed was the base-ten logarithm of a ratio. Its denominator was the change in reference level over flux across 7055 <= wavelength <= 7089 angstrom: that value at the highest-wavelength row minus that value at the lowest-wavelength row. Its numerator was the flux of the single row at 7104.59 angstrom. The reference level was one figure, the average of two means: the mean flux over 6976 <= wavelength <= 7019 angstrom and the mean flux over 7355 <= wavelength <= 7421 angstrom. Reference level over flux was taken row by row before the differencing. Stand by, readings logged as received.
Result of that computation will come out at 2.46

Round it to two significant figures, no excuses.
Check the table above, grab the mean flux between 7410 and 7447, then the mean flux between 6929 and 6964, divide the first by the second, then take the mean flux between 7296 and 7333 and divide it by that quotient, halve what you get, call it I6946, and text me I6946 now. 9.6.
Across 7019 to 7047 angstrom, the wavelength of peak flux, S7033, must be 7045.94 angstrom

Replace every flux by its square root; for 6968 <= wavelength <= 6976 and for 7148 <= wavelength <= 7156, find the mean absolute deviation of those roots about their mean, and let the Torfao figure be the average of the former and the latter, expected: 0.019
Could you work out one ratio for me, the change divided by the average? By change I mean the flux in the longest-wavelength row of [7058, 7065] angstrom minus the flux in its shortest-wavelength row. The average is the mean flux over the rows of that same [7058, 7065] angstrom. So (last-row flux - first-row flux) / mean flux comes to 0.06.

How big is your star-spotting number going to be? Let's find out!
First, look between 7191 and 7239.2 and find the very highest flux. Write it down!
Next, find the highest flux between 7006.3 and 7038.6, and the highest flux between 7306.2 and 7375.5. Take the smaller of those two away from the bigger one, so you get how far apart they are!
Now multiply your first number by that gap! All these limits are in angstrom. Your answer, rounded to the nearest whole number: 28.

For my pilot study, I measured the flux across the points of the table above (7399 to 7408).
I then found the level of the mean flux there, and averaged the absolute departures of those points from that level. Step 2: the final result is 0.67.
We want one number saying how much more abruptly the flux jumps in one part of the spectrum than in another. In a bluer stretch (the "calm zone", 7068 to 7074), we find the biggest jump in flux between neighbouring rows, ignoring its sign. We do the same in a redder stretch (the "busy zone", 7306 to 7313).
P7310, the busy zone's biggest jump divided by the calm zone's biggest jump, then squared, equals 0.2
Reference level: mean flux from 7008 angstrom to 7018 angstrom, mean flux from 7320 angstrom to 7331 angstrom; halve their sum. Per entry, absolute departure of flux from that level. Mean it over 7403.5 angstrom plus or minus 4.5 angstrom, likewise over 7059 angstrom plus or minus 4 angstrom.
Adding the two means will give 5.4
